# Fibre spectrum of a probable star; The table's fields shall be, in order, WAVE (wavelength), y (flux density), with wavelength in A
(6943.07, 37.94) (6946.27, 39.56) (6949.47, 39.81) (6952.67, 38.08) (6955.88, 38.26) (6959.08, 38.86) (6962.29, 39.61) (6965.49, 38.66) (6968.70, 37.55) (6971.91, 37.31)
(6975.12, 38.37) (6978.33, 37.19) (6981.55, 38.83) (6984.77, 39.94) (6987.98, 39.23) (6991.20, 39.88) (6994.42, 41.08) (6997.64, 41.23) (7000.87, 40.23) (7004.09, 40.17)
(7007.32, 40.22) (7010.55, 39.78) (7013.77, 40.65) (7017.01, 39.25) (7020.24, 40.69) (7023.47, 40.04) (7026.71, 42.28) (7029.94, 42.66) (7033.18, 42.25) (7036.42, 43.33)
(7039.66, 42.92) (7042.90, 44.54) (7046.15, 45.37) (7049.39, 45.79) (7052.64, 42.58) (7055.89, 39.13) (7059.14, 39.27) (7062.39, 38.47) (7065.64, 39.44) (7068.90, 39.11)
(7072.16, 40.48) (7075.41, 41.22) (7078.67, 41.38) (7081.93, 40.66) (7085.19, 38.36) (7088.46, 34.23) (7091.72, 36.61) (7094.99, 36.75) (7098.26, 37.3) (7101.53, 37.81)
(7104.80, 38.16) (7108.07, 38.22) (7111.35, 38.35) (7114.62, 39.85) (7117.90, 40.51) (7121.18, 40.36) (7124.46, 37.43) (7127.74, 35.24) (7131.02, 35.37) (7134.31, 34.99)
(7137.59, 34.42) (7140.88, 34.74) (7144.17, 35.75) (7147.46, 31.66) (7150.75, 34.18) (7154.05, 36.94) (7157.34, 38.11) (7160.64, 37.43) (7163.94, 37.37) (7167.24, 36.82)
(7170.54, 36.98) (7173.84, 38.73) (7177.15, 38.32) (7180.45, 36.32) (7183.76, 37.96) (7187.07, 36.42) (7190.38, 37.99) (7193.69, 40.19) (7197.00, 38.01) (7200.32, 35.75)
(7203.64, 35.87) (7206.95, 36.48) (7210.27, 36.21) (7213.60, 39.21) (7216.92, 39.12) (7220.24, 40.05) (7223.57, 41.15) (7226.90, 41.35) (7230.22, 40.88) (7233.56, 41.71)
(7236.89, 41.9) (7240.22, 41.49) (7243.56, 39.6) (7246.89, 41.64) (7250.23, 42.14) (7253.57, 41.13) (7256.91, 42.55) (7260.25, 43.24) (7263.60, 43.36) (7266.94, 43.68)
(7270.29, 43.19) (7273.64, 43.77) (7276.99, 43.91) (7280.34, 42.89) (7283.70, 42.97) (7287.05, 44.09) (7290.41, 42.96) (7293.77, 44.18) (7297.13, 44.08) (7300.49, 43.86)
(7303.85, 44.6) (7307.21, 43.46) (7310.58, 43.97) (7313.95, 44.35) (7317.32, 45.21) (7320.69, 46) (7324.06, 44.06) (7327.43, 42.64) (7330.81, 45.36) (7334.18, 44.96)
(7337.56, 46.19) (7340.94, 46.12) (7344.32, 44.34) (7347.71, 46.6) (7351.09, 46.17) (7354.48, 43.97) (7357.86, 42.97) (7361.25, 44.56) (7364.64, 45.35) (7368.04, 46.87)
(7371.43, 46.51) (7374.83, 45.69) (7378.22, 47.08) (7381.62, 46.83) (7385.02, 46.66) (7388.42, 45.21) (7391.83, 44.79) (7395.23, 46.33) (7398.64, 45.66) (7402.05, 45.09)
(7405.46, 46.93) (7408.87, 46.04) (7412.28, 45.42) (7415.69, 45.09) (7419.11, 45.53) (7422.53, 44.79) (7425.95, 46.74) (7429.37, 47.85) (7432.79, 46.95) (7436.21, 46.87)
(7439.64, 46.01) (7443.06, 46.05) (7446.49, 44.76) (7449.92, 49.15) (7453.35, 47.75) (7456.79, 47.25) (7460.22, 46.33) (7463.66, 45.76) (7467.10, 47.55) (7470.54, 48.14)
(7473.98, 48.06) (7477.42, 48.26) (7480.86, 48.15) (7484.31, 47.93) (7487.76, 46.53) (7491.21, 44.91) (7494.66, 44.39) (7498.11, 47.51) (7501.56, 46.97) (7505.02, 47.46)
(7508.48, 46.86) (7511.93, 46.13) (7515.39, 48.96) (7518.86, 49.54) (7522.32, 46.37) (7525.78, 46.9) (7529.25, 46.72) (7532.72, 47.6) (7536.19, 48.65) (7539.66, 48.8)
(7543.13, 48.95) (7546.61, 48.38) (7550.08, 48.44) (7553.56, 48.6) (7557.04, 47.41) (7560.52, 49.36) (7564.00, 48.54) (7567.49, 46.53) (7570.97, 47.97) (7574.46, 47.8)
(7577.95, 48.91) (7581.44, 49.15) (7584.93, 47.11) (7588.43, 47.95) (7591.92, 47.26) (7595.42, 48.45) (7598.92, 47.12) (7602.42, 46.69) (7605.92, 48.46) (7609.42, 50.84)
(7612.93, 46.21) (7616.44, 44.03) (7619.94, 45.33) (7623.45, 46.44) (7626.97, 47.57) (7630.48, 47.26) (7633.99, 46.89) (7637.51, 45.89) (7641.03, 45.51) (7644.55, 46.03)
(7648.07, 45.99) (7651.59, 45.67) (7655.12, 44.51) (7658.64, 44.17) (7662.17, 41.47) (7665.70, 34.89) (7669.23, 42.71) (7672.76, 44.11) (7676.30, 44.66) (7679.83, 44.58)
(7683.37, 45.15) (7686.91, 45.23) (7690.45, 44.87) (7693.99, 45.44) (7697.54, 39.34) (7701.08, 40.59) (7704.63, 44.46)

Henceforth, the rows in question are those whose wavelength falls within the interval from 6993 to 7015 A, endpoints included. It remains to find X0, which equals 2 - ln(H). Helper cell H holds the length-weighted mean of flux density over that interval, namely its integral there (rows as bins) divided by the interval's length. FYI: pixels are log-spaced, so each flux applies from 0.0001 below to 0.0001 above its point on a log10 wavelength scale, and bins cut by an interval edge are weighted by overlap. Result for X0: -1.70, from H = 40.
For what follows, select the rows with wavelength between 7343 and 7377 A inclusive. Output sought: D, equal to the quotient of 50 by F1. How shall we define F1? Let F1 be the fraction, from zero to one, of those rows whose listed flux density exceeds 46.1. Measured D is 125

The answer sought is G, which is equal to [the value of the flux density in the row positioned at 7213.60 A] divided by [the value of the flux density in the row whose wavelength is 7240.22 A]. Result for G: 0.95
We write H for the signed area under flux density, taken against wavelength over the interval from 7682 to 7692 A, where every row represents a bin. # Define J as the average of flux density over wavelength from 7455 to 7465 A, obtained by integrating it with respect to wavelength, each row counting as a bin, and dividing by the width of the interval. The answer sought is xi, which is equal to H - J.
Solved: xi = 404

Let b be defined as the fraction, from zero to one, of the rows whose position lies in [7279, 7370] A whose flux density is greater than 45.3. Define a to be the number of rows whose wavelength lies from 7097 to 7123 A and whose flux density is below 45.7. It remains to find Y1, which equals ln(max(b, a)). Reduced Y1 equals 2.1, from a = 8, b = 0.30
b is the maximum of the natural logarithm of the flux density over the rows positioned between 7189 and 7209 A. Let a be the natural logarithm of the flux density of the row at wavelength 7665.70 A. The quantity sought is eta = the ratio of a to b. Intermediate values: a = 3.55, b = 3.69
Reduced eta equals 0.96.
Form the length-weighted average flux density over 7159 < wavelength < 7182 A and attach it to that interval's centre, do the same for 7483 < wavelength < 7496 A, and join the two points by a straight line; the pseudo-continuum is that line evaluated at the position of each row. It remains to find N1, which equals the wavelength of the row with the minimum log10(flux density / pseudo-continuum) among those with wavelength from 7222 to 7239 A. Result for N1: 7230.22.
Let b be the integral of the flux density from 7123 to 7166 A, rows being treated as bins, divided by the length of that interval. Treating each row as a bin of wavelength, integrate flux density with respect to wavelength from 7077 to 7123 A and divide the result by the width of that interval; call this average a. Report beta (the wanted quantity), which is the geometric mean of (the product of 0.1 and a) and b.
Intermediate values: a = 38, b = 36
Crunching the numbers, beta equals 11.7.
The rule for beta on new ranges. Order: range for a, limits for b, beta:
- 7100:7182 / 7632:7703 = 12.7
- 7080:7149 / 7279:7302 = 12.7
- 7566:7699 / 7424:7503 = 14.7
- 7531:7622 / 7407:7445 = 14.9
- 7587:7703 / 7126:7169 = 12.7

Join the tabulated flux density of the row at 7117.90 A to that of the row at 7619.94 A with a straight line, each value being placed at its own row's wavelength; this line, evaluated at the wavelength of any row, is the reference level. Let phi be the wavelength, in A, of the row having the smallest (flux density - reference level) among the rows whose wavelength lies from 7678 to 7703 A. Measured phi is 7697.54 A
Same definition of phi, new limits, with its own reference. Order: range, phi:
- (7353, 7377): 7357.86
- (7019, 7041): 7023.47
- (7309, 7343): 7327.43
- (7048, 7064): 7062.39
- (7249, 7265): 7253.57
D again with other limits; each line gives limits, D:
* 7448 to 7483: 56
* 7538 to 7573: 50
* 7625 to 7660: 167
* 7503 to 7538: 50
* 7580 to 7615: 50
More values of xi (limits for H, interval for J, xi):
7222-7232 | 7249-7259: 369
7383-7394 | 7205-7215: 465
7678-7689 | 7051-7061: 455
